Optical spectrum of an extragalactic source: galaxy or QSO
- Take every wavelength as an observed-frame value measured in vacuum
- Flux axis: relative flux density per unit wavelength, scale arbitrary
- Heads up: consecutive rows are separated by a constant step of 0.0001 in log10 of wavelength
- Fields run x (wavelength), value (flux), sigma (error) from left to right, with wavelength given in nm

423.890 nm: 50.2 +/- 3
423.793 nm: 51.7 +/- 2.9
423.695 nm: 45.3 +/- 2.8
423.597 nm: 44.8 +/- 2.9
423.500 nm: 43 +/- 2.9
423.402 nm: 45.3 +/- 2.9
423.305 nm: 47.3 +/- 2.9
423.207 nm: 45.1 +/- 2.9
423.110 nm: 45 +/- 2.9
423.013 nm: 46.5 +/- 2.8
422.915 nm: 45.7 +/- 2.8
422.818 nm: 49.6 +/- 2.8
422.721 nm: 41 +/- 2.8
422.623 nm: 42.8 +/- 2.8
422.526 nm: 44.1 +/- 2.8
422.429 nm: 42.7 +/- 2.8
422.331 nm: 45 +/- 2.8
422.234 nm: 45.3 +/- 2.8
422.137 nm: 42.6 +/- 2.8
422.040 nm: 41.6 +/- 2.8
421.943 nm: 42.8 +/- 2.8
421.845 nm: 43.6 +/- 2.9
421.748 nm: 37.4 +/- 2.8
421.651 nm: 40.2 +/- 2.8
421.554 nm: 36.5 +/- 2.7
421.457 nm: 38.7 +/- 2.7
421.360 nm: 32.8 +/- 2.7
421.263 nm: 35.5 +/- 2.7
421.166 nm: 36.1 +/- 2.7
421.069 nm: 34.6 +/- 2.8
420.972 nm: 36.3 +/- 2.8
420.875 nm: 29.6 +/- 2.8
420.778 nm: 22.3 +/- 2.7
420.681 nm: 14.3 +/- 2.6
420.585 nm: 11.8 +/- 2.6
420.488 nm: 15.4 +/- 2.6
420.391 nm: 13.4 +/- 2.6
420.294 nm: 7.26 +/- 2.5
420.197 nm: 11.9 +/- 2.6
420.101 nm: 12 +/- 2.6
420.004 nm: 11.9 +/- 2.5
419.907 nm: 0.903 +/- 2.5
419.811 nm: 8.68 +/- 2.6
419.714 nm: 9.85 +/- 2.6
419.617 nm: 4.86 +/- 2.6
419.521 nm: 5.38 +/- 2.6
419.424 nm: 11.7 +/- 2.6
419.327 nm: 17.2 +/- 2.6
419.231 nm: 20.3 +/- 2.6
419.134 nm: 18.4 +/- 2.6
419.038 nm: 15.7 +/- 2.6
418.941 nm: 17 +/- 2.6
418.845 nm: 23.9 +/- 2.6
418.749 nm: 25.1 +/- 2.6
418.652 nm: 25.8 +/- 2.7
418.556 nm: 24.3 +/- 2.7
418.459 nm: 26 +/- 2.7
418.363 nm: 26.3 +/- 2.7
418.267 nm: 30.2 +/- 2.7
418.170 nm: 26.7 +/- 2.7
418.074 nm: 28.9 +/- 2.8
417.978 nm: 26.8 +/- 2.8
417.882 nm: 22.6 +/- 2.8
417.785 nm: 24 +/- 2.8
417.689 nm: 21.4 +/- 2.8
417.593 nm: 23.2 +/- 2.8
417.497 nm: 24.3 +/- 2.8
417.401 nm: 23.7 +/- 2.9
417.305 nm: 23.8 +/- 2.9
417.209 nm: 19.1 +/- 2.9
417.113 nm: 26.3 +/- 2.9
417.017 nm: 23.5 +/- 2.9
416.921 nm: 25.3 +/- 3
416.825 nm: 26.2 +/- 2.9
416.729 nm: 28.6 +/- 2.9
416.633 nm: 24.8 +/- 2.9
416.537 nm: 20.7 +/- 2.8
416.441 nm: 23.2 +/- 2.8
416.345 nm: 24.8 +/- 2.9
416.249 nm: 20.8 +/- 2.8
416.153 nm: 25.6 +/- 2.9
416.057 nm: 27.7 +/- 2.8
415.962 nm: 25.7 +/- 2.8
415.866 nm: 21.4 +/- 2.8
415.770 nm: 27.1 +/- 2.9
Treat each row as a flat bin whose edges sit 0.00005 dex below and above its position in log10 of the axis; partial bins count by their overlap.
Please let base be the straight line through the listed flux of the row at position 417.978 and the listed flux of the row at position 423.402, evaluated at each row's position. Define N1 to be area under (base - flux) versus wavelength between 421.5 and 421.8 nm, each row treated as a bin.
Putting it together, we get 0.4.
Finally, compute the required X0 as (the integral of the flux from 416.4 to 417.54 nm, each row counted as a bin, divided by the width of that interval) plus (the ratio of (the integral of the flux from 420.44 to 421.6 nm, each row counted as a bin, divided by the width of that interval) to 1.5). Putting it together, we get 43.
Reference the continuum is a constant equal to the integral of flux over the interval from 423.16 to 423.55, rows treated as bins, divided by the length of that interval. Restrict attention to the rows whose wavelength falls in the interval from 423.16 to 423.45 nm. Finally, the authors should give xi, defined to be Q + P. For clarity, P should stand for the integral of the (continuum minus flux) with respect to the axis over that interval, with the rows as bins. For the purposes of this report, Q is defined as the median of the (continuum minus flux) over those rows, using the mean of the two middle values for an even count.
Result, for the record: 0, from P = 0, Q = 0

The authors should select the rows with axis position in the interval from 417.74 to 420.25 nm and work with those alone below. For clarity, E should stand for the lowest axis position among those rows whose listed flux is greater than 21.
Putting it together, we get 417.785 nm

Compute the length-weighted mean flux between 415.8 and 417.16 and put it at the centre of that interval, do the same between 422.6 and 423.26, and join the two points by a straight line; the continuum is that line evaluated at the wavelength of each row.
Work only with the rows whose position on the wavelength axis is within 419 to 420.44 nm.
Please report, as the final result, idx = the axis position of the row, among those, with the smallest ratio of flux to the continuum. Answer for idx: 419.907 nm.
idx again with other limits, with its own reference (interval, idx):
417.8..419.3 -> 419.038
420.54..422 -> 420.585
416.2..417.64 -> 417.209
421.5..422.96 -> 421.554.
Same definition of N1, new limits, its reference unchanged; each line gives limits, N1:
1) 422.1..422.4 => -0.9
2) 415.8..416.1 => -1.5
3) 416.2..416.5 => -0.5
